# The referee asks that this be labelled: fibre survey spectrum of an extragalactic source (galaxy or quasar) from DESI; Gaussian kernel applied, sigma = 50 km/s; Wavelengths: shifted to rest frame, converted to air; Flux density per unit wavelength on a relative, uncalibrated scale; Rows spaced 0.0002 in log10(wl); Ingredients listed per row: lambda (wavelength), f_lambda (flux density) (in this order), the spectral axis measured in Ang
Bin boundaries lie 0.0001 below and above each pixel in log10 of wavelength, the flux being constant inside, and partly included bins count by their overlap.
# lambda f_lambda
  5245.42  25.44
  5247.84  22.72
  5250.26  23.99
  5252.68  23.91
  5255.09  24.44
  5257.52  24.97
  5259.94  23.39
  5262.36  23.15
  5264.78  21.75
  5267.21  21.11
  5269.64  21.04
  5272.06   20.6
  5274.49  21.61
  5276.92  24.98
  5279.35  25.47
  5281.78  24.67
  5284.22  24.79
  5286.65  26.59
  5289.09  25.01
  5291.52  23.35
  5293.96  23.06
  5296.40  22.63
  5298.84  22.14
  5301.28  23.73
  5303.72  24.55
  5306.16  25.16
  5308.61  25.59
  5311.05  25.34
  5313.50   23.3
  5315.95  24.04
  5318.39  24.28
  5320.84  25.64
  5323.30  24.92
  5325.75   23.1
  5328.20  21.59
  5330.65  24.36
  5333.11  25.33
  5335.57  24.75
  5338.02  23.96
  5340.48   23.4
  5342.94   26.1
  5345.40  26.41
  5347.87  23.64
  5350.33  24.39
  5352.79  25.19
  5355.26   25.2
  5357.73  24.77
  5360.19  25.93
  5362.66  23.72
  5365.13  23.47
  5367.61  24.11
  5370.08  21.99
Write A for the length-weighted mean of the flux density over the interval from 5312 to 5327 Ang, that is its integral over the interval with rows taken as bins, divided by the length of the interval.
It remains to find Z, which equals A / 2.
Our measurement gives 12.1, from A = 24.2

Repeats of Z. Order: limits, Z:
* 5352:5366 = 12.4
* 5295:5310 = 12.0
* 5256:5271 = 11.3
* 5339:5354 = 12.4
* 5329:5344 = 12.3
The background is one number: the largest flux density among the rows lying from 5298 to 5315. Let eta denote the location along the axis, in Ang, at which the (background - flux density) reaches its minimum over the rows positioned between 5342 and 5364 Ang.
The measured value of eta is 5345.40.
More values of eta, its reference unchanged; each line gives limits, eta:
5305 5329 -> 5320.84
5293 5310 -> 5308.61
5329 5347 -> 5345.40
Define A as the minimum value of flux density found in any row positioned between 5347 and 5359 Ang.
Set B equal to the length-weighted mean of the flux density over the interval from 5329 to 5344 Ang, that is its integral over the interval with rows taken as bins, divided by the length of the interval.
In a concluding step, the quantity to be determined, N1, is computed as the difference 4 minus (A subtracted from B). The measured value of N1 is 3.1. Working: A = 23.64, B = 24.6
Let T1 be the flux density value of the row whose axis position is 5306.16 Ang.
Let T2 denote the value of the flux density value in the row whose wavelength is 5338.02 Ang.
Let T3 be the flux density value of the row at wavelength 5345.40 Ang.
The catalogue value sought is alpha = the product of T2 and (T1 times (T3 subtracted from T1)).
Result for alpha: -754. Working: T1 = 25.16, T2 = 23.96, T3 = 26.41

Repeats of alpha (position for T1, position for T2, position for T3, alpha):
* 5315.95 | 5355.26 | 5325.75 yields 569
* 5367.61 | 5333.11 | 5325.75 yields 617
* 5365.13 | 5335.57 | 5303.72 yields -627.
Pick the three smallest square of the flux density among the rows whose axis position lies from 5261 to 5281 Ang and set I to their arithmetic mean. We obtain 438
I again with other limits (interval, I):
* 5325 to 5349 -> 516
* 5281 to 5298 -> 530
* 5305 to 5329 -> 514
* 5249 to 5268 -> 485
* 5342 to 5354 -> 596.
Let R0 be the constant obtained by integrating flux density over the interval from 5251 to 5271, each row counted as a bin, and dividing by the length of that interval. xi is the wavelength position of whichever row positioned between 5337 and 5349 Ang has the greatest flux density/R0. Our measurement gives 5345.40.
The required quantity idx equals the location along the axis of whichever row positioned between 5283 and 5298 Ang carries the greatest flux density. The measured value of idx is 5286.65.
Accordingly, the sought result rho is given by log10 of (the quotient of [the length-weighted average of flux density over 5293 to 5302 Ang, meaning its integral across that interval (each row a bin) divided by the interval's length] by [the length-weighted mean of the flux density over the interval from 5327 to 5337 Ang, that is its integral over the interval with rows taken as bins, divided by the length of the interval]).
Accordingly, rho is -0.022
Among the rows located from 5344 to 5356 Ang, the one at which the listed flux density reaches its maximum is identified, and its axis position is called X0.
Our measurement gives 5345.40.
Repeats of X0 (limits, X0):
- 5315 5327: 5320.84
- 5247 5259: 5257.52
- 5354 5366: 5360.19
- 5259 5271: 5259.94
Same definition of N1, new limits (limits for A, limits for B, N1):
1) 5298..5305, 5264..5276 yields 4.9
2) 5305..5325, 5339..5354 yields 2.5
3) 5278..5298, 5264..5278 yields 4.8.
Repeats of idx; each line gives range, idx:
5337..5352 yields 5345.40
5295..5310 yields 5308.61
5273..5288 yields 5286.65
